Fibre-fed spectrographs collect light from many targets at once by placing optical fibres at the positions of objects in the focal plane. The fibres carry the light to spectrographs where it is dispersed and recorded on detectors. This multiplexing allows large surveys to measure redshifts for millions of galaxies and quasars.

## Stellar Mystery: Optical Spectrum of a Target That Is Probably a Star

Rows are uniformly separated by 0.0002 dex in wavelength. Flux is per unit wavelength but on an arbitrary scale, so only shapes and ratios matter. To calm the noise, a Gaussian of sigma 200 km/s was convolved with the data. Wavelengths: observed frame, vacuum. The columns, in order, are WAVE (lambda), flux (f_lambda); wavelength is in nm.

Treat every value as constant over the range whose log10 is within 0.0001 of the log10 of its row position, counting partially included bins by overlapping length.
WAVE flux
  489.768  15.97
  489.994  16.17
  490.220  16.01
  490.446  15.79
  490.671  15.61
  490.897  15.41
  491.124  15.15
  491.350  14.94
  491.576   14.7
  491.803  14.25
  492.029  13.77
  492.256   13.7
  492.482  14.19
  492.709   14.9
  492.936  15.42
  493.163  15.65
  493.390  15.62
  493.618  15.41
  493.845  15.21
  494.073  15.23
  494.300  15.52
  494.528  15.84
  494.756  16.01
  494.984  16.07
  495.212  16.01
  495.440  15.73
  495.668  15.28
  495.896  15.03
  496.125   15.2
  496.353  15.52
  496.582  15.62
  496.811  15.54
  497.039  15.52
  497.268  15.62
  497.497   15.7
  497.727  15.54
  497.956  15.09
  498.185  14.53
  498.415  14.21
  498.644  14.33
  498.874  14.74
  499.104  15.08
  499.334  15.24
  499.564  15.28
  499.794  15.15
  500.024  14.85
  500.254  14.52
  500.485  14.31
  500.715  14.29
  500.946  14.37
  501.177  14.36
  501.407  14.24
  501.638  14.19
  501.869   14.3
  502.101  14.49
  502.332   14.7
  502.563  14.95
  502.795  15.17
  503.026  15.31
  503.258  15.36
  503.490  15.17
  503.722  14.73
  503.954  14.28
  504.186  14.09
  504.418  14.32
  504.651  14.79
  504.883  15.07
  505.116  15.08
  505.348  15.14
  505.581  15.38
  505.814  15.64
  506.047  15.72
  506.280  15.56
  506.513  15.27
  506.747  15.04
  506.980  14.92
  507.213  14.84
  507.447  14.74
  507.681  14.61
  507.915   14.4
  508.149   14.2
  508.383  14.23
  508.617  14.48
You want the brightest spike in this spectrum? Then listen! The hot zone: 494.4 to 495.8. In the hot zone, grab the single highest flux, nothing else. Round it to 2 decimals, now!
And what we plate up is 16.07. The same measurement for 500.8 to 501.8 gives 14.37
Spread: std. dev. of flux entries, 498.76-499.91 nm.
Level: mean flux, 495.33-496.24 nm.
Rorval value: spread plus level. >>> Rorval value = 15.5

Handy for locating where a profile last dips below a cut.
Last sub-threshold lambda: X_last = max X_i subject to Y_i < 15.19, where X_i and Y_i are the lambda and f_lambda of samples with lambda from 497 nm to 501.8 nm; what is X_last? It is 501.638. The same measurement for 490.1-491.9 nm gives 491.803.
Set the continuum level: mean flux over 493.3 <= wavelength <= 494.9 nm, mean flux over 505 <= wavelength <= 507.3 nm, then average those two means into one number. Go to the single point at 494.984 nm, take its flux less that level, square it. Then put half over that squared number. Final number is 1.1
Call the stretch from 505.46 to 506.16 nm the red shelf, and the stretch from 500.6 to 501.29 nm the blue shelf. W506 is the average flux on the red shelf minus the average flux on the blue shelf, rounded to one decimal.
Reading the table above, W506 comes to 1.2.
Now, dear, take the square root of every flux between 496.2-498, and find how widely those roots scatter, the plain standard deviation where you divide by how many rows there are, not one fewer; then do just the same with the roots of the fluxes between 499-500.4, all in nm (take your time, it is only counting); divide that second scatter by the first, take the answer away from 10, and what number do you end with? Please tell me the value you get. 8.5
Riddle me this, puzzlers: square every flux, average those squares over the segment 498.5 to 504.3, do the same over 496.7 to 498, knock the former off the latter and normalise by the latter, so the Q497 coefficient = 0.10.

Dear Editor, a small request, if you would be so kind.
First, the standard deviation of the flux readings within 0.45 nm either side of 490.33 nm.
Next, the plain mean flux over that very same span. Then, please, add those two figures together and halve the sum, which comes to 8.1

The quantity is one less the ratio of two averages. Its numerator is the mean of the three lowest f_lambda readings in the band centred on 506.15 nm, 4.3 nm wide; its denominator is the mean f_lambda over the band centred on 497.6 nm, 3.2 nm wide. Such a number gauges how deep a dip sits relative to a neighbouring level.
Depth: 0.063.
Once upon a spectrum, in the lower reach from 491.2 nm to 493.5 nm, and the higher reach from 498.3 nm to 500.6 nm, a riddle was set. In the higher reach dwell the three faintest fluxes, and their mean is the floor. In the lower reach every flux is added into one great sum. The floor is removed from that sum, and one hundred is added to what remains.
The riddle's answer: 233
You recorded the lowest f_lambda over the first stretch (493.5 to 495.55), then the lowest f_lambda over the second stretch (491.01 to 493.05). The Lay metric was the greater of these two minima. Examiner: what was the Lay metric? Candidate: 15.21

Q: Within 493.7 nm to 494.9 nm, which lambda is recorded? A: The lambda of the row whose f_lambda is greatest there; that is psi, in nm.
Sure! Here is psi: 494.756 nm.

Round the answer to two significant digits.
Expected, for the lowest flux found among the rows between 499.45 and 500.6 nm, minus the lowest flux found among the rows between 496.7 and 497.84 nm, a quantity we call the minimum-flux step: -1.2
